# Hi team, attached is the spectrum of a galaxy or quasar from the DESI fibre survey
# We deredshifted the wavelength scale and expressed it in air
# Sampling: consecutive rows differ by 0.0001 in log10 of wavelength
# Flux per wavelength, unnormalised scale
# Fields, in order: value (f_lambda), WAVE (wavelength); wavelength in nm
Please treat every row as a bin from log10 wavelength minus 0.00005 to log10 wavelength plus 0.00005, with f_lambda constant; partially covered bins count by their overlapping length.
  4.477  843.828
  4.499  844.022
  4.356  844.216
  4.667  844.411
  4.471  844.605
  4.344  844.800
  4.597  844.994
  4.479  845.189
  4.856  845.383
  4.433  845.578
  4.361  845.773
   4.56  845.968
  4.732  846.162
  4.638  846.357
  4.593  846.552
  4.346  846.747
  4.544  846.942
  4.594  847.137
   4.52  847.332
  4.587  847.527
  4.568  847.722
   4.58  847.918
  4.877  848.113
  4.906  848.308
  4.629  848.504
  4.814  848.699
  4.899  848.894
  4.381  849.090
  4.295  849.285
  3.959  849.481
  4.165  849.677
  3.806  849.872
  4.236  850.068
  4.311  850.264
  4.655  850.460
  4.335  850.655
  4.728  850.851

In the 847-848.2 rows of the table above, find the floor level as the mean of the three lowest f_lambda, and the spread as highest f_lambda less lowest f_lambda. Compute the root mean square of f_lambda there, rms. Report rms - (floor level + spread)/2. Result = 2.17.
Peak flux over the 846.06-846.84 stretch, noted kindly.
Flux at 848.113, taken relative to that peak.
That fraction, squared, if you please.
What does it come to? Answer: 1.06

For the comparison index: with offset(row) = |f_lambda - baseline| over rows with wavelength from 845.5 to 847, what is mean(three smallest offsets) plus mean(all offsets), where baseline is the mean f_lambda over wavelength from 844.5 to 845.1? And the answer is 0.19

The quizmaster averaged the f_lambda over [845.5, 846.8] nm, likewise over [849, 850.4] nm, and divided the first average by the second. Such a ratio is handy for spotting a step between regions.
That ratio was 1.09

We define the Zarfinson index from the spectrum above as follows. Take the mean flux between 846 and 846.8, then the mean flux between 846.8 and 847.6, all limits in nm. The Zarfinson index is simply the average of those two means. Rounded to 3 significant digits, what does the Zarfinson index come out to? 4.57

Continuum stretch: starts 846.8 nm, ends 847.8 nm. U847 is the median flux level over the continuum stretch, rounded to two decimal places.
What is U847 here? 4.57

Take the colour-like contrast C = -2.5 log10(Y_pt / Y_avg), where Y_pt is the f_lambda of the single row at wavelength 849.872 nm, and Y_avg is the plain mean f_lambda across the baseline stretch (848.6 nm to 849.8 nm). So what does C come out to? 0.16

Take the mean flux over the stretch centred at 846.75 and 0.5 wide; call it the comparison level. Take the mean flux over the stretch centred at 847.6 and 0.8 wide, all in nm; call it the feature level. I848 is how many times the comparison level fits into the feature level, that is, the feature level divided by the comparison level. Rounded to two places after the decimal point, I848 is 1.02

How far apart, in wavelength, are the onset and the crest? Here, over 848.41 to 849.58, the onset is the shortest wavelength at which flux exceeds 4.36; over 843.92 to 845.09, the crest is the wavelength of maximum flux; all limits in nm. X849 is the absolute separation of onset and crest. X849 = 4.09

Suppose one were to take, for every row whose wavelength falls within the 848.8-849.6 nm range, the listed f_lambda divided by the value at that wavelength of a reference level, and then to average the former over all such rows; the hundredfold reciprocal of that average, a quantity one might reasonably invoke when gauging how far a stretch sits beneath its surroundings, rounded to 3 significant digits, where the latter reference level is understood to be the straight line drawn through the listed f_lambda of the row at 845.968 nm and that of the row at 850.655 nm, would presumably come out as 101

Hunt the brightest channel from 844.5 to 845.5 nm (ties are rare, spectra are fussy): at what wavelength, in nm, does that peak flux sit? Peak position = 845.383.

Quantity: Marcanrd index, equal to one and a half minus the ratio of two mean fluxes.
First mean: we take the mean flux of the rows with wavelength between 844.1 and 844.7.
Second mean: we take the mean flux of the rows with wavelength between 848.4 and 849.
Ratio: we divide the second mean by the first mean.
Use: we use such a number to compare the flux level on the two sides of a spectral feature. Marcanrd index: 0.44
